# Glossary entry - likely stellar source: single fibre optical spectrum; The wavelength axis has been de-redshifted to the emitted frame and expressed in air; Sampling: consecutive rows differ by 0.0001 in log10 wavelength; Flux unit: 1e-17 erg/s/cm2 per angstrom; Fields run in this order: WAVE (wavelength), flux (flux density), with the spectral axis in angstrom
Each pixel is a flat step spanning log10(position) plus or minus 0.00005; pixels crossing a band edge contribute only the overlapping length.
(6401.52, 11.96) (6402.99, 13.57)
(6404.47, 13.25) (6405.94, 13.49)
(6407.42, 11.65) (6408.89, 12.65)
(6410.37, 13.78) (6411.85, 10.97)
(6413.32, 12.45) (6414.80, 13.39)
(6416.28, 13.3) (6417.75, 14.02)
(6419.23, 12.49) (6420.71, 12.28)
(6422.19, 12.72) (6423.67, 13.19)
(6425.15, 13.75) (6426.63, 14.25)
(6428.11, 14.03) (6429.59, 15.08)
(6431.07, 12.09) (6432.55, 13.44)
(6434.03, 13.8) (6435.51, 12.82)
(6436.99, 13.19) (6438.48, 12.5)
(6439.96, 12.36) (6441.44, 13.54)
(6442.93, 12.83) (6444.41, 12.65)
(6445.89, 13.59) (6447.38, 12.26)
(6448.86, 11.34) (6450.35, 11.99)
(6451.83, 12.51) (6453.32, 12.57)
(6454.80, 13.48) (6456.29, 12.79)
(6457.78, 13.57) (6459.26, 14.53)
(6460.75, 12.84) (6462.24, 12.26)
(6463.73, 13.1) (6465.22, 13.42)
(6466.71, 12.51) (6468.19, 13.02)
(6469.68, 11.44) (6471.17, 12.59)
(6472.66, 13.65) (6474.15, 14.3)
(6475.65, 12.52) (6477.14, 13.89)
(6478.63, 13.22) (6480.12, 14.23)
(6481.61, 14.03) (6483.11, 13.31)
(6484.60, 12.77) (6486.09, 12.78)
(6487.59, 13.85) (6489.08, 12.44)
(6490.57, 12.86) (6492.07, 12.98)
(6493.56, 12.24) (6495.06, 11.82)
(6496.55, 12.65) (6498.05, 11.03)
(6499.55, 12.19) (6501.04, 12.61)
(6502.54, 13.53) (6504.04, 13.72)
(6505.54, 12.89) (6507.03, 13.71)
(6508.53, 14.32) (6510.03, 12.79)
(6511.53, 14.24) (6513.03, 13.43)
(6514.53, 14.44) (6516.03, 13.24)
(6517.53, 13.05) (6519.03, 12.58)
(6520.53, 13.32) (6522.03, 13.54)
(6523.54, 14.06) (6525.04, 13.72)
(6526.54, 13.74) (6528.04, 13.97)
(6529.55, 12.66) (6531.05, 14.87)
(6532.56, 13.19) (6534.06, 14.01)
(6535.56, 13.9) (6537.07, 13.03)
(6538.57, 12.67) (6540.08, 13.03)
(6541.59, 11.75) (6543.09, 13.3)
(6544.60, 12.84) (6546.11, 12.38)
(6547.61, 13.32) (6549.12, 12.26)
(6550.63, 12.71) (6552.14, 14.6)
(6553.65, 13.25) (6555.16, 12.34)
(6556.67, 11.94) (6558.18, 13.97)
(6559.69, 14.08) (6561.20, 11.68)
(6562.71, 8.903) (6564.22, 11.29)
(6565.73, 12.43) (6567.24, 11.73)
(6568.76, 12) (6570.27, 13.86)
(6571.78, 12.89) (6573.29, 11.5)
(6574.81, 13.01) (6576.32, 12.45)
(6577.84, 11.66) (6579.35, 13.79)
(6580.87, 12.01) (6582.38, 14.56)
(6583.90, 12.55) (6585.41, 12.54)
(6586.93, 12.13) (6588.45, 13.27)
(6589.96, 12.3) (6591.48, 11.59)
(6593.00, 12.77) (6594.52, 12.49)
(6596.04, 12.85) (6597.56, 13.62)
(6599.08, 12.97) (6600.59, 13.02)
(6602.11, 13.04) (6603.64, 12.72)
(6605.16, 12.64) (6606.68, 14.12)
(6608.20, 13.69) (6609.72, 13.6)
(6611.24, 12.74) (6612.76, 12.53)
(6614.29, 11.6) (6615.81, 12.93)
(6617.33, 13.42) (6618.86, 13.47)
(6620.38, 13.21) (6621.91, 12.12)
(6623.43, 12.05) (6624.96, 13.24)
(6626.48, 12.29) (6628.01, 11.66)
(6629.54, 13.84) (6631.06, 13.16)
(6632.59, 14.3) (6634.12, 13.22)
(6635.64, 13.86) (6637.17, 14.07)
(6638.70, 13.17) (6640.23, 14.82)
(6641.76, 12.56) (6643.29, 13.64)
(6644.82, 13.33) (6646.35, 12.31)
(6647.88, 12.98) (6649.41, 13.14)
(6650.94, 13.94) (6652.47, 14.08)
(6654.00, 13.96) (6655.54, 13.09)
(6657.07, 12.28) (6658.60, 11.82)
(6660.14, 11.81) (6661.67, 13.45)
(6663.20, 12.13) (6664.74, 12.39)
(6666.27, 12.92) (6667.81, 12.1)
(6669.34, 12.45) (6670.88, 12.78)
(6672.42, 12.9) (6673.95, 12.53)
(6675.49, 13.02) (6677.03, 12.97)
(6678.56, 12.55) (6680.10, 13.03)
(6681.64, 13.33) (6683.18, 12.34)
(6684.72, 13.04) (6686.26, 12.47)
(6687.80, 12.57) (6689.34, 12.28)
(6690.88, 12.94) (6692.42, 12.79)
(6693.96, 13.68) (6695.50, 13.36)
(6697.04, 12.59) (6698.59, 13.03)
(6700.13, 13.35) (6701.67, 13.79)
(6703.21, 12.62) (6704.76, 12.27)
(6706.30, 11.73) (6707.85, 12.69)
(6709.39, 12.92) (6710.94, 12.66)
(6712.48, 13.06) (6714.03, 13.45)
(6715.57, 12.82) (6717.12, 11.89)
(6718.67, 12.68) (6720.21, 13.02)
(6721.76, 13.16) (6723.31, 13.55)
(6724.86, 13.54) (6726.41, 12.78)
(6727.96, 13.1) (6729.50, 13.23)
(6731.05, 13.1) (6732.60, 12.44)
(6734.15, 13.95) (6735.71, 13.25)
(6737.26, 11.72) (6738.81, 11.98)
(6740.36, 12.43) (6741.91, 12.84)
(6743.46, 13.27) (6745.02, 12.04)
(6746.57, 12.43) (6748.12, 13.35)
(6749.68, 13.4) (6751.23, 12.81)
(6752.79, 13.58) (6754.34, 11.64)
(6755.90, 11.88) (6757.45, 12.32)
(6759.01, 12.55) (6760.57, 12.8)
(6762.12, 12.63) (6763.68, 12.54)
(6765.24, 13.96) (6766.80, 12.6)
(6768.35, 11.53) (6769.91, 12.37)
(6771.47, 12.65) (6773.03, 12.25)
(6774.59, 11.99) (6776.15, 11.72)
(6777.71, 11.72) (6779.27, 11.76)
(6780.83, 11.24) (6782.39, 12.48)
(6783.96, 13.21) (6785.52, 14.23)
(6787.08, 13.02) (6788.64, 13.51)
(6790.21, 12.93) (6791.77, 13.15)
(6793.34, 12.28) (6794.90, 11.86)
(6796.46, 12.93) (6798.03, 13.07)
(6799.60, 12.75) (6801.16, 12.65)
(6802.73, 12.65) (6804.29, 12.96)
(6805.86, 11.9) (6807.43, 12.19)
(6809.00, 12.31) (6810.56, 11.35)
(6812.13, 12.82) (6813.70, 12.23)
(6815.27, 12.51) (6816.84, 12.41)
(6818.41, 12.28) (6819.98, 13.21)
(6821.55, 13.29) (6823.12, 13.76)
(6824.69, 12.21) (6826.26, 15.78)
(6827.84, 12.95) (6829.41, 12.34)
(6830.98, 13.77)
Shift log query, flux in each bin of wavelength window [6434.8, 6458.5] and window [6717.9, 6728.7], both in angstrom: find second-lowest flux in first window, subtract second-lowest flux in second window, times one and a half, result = -1.2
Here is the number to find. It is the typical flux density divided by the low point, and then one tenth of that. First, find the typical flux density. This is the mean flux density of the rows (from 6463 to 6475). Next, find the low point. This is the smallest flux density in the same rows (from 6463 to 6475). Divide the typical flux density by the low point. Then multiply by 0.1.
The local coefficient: 0.114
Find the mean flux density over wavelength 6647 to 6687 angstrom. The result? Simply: 12.8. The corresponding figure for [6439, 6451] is 12.6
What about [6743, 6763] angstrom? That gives 12.7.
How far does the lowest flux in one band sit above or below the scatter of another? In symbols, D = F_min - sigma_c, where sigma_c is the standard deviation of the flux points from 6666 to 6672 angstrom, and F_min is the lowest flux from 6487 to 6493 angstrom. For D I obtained 12.1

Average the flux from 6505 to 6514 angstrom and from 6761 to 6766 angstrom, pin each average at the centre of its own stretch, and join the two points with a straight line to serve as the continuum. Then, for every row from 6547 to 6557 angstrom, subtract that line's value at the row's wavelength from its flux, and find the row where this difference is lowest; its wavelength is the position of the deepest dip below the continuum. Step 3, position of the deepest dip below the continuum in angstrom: 6556.67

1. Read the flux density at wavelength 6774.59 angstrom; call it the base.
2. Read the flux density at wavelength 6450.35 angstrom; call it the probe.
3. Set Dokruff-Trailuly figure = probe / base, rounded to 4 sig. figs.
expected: 1.000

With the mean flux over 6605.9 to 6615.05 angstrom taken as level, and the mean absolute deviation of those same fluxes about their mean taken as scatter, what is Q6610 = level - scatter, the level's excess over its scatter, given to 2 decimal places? 12.29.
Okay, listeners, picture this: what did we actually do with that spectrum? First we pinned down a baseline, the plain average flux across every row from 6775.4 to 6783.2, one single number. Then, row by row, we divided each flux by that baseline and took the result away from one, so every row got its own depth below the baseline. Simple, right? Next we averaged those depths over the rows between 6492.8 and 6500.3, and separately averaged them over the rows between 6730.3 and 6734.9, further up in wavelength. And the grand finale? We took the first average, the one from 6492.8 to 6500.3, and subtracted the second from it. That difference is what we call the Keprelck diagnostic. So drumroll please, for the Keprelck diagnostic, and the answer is 0.10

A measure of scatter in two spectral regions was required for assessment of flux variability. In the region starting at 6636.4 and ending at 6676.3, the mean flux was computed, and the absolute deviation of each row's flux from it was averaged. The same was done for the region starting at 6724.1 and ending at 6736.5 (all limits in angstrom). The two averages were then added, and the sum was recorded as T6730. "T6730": 0.92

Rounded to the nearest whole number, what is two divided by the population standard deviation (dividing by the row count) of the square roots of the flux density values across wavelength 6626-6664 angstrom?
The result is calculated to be 17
